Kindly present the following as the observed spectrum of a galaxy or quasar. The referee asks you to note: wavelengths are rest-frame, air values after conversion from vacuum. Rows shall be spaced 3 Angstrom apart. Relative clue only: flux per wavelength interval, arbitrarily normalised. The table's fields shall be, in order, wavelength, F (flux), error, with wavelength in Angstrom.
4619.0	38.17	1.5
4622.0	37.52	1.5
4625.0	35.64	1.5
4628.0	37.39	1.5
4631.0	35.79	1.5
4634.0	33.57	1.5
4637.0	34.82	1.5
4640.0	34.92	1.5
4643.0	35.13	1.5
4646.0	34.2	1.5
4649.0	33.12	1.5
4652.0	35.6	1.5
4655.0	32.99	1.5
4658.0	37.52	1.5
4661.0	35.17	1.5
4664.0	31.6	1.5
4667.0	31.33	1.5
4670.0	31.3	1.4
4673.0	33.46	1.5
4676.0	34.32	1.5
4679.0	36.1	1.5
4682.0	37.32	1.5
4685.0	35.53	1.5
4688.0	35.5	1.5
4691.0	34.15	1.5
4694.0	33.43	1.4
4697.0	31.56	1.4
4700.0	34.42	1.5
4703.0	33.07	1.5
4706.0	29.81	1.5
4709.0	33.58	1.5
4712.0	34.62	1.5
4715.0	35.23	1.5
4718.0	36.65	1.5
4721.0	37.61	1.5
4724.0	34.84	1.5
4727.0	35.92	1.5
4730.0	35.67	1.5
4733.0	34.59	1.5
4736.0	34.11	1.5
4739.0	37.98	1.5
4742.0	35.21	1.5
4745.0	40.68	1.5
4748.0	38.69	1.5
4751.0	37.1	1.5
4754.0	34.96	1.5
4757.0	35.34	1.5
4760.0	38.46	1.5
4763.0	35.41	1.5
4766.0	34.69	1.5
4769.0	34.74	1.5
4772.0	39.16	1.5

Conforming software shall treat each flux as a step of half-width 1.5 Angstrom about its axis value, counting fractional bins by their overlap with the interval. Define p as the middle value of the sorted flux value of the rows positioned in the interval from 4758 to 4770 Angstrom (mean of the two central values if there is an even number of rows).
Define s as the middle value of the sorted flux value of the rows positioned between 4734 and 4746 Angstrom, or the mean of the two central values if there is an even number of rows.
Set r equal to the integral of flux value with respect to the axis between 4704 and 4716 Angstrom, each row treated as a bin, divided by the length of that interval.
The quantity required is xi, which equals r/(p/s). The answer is 35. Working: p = 35.1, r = 33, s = 36.6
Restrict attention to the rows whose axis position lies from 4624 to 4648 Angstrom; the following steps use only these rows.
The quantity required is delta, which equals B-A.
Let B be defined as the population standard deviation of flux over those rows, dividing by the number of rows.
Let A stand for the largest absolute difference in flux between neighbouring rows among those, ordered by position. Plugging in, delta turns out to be -1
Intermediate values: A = 2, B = 1.07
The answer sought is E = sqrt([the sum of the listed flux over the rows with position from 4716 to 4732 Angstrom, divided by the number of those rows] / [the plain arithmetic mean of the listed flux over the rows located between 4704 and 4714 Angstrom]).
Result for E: 1.05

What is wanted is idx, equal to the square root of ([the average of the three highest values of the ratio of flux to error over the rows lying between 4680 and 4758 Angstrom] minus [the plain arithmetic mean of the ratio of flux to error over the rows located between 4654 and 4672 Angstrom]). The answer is 1.9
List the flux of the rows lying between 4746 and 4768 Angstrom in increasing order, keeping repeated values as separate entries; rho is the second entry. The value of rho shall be 34.96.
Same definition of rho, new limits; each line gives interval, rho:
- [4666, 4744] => 31.3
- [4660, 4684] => 31.33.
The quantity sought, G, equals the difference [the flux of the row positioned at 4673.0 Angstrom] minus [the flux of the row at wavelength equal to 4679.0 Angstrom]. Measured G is -2.6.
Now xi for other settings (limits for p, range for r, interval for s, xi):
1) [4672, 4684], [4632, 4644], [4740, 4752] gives 37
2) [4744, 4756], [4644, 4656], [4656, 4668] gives 30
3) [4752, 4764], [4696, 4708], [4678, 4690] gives 33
